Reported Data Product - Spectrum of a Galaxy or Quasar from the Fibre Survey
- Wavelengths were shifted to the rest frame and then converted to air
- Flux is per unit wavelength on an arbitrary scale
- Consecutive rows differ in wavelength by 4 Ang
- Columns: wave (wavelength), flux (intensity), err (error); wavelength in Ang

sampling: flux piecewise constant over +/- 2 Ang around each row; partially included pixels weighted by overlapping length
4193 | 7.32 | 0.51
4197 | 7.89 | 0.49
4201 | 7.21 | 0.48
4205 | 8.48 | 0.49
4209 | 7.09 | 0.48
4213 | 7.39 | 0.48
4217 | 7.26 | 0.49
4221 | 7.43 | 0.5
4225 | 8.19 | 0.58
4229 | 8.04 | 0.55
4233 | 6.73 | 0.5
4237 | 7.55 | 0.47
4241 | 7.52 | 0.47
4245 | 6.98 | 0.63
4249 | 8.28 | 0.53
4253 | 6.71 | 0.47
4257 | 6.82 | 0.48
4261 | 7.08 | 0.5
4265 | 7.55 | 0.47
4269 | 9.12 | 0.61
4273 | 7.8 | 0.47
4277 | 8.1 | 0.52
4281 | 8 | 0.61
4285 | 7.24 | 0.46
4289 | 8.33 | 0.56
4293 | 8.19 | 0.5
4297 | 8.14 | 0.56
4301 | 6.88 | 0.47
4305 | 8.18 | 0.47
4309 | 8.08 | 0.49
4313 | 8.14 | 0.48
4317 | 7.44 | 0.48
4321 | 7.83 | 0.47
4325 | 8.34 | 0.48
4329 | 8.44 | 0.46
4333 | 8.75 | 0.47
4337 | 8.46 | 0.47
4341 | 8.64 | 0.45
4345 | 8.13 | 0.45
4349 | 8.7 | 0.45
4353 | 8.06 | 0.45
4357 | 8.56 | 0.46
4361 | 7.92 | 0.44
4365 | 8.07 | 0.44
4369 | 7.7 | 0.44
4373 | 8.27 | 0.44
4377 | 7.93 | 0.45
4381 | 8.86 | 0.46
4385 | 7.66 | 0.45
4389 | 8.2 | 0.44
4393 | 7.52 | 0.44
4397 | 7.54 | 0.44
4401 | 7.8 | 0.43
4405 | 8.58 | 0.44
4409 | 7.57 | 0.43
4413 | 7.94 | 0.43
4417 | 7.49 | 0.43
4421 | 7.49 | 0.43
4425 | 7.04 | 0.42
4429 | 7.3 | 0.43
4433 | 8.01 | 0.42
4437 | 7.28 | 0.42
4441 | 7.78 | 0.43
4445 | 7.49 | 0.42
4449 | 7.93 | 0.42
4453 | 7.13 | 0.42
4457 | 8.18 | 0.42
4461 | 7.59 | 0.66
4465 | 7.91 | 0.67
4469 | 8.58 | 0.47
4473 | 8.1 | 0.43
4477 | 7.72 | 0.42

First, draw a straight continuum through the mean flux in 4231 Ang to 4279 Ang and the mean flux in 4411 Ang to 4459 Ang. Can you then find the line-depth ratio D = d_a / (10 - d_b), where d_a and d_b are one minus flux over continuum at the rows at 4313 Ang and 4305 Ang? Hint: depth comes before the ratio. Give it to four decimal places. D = -0.0079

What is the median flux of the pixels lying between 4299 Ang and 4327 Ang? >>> 8.08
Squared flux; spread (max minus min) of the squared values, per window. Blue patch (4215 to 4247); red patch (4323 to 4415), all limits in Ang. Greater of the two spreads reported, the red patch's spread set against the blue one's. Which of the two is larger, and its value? 22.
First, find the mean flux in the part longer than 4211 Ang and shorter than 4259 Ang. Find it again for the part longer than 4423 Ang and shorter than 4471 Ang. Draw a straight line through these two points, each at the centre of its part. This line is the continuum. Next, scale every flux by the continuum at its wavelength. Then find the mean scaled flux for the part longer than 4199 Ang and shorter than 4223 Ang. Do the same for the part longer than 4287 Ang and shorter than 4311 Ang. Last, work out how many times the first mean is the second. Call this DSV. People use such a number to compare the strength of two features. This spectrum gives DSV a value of 0.95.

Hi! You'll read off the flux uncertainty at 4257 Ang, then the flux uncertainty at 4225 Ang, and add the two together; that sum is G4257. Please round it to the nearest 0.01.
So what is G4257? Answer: 1.06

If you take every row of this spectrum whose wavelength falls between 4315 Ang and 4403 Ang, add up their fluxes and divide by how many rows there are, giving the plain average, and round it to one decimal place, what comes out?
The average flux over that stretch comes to 8.1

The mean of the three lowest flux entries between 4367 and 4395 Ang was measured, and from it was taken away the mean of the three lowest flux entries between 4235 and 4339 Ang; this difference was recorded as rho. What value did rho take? 0.82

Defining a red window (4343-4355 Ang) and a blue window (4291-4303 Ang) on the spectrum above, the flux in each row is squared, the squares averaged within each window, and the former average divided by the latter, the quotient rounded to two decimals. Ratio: 1.14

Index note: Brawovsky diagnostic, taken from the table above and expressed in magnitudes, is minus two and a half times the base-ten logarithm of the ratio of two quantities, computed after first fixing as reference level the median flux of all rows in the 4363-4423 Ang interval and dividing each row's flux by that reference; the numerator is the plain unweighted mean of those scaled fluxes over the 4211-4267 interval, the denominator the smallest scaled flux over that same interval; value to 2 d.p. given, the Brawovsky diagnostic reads -0.11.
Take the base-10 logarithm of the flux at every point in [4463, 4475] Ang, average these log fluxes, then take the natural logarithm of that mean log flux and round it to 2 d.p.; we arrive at -0.09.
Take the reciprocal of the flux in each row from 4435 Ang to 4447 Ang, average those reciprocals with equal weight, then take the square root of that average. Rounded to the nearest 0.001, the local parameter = 0.365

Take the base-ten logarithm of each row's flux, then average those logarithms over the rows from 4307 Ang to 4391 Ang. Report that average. 0.913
